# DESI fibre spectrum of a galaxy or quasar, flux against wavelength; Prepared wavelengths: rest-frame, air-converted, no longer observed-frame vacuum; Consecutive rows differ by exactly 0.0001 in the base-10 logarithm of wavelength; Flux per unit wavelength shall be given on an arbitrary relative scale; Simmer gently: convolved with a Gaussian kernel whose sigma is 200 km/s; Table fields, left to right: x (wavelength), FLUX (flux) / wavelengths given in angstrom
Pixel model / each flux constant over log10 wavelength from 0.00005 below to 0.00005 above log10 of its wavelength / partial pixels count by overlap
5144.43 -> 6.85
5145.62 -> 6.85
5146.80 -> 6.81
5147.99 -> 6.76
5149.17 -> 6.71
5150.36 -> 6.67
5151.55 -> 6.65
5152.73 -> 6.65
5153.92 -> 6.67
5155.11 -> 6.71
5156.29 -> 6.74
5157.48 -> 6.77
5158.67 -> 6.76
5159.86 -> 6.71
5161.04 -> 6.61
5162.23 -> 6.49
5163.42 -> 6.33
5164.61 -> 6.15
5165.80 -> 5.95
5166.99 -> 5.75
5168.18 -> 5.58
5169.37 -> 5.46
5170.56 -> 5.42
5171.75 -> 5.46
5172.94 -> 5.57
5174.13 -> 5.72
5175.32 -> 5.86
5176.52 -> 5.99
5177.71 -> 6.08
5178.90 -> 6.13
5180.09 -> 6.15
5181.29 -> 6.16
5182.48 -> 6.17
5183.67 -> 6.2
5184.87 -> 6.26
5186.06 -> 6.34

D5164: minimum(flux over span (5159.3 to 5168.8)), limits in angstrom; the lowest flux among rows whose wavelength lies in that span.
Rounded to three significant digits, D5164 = 5.58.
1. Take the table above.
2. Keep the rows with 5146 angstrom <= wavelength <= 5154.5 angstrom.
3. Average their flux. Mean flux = 6.7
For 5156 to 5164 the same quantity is 6.6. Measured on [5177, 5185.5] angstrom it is 6.2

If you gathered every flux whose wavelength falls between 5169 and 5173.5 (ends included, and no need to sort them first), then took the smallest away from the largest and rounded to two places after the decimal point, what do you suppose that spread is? 0.15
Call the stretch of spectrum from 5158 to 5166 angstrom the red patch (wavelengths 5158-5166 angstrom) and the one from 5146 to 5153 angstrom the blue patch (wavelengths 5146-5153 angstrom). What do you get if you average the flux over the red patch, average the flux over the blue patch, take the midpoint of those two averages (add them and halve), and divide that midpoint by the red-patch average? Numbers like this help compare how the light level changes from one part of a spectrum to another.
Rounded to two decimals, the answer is 1.02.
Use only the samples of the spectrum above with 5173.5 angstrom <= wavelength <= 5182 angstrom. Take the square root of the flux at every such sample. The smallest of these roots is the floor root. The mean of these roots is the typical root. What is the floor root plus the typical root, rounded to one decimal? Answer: 4.8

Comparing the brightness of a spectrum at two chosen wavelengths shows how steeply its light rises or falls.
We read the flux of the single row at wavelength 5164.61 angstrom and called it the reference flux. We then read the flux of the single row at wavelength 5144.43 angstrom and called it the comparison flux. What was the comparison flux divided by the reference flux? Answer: 1.11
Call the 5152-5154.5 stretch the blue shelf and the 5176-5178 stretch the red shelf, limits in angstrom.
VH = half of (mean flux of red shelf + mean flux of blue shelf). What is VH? 6.35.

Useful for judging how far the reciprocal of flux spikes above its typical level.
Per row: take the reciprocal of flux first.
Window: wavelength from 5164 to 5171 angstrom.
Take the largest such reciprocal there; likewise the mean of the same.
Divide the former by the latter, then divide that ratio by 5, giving 0.211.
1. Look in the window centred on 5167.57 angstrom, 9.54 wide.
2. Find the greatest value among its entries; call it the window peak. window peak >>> 6.33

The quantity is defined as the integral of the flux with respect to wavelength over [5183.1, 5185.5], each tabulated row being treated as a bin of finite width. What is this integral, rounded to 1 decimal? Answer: 14.9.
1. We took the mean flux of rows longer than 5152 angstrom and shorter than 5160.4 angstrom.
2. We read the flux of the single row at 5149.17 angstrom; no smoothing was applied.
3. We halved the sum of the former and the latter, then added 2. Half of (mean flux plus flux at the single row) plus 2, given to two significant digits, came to 8.7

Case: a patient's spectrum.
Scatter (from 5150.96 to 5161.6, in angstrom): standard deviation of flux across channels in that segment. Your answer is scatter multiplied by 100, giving 5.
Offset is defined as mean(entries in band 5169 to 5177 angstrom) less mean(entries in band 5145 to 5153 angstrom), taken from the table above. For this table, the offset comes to -1.09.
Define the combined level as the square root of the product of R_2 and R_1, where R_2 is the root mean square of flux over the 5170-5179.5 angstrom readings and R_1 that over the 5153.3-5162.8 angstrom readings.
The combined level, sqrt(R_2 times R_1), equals 6.22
